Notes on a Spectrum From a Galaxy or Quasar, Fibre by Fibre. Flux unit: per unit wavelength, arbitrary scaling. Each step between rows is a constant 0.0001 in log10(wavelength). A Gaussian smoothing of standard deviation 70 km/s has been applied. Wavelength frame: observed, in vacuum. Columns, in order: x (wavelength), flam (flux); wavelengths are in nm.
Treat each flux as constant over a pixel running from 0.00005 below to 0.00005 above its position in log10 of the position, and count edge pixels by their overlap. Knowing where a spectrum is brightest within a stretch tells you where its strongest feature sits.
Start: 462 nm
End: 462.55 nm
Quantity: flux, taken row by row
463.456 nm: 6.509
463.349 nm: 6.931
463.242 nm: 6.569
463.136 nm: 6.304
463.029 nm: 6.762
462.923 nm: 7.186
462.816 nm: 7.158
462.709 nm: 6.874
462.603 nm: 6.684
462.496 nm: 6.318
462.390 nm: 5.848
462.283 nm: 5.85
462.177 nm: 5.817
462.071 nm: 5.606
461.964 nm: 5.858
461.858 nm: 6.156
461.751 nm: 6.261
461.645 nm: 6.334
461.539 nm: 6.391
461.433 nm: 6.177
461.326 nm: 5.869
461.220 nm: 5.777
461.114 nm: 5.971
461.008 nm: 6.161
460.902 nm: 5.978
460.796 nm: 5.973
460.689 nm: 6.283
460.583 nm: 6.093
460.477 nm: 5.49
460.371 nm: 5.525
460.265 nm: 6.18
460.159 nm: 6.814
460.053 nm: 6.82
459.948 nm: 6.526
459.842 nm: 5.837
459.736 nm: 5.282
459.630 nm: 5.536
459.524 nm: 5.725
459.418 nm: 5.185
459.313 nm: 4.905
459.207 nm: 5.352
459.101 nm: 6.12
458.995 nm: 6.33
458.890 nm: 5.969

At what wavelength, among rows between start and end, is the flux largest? 462.496 nm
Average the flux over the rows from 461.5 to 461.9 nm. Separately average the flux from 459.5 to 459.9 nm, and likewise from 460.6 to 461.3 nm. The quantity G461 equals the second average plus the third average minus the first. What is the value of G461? 5.33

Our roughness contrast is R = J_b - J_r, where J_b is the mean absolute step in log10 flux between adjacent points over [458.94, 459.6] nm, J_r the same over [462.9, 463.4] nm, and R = 0.011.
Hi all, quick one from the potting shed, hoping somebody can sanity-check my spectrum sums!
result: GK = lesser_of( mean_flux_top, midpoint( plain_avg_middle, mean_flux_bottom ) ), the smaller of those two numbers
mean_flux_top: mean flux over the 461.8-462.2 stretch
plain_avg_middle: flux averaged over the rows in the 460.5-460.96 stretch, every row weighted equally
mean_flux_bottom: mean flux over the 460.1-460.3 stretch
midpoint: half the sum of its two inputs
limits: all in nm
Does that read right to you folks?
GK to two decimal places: 5.86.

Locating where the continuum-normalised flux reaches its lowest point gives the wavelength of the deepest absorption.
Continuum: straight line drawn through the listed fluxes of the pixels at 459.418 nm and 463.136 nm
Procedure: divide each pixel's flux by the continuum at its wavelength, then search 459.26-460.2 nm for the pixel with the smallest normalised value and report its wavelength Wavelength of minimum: 459.313 nm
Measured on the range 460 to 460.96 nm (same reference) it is 460.477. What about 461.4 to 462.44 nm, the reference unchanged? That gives 462.071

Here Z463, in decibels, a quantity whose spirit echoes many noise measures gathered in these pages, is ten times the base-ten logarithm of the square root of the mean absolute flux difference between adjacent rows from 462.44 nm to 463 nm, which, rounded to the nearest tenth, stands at -3.3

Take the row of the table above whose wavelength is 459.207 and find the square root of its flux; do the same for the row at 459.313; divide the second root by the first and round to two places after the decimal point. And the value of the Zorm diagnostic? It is 0.96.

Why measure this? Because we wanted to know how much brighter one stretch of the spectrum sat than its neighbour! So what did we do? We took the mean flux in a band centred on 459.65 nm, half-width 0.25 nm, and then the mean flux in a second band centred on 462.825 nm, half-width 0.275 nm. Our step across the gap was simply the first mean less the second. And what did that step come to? -1.4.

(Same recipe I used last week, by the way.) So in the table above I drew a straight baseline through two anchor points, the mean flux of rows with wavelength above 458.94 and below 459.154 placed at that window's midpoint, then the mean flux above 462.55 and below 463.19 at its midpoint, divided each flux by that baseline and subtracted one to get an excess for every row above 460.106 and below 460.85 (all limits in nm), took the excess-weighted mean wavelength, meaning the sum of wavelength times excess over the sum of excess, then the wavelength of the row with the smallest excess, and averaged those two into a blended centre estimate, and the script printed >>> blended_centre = 460.52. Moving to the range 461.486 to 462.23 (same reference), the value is 462.01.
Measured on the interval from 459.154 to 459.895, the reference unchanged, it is 459.40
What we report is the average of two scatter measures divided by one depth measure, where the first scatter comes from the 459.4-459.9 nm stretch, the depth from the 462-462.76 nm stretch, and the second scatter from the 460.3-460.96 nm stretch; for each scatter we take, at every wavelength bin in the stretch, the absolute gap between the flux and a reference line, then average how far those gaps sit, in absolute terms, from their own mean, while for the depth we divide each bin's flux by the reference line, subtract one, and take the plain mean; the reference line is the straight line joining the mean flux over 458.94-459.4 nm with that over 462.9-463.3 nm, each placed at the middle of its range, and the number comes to -3.2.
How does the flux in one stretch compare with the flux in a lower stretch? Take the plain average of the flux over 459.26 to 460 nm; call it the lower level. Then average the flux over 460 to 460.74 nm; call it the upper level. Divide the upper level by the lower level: 1.11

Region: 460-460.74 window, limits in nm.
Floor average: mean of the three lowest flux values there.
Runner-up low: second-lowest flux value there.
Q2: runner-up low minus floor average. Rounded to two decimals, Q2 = -0.18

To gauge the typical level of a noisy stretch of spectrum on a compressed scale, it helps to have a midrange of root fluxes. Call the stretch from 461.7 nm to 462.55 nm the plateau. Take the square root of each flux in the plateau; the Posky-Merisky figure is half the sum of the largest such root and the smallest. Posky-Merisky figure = 2.441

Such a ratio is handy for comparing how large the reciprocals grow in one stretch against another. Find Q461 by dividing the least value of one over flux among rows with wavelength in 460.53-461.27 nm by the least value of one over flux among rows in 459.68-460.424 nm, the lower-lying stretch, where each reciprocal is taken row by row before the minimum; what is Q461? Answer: 1.09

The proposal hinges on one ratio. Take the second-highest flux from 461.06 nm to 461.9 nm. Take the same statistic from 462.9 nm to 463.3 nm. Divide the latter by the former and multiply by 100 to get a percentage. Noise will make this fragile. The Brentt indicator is 107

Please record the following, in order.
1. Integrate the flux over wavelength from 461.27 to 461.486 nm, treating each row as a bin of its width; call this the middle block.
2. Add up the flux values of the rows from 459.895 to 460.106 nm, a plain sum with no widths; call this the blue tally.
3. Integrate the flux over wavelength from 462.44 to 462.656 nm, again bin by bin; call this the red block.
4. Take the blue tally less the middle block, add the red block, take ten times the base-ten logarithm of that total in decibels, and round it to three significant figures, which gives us 11.3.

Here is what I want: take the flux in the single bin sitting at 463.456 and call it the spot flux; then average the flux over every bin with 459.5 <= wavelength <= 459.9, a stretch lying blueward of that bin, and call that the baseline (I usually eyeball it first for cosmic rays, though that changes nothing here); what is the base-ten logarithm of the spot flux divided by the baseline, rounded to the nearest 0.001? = 0.066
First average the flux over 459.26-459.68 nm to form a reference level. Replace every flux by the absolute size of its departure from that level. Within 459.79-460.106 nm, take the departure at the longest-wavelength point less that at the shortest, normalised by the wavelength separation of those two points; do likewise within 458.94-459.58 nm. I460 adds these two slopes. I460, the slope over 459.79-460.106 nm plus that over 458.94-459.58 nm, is 4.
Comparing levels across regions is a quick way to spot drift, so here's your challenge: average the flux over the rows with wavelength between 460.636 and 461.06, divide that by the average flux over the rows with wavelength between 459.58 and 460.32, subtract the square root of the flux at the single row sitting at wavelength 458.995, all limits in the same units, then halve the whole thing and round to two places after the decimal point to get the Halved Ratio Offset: -0.76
